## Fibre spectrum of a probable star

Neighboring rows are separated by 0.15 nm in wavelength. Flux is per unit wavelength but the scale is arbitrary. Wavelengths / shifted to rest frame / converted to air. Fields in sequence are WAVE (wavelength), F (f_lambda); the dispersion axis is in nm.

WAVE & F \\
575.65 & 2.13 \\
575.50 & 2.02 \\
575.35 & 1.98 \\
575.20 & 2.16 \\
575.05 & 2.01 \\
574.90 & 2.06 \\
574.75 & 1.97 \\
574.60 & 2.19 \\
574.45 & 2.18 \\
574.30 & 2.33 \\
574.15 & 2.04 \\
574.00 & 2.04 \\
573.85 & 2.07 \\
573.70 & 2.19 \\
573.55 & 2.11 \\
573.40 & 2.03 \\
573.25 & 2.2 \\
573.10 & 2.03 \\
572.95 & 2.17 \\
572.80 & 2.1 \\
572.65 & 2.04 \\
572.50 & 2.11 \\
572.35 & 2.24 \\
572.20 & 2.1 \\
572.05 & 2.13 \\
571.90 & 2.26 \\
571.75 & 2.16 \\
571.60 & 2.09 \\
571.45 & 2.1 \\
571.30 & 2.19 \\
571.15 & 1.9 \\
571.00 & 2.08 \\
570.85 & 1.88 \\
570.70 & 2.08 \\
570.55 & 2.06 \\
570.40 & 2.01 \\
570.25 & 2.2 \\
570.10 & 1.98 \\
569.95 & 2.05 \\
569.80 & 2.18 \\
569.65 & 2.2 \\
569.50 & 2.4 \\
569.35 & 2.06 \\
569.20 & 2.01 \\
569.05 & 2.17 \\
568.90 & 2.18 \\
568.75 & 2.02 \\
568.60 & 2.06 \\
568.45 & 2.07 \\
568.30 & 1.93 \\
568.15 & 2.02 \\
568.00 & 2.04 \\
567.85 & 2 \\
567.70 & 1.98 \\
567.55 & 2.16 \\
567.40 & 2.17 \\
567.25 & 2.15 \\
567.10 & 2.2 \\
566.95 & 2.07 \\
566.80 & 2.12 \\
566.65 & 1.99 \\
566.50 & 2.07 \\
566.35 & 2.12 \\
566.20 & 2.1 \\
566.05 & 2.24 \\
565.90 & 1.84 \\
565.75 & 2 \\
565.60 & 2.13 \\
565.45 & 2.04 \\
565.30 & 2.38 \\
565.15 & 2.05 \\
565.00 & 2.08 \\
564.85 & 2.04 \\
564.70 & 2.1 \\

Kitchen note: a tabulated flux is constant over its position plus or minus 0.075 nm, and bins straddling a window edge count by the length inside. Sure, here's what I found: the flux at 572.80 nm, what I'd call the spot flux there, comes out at 2.1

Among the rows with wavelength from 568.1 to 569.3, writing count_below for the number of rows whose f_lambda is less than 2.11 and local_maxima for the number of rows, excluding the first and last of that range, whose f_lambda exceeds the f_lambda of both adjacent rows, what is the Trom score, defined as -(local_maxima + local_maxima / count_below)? -2.33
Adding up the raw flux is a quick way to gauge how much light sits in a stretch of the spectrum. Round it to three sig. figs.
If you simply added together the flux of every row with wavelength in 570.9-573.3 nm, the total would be 33.9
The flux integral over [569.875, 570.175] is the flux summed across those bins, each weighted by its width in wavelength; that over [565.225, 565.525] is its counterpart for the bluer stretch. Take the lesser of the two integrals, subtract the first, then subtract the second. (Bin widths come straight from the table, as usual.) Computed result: -0.66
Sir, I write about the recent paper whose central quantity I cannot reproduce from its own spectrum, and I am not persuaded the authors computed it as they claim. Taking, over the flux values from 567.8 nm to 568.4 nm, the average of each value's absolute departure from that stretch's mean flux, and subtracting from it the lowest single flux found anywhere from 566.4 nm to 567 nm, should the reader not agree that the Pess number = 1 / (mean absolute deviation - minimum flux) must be -0.511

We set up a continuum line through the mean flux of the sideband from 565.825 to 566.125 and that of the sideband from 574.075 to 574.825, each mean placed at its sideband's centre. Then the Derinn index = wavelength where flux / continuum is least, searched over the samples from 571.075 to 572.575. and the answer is 571.15 nm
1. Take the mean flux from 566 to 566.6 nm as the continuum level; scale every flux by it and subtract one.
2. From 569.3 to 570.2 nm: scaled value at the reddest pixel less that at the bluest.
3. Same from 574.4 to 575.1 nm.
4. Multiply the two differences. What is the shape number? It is 0.0030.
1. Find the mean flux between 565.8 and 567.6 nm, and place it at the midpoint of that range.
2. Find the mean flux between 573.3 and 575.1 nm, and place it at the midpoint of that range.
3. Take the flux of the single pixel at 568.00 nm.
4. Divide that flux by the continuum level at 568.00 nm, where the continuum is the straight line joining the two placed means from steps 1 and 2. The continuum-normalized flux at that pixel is 0.97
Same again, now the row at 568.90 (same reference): 1.04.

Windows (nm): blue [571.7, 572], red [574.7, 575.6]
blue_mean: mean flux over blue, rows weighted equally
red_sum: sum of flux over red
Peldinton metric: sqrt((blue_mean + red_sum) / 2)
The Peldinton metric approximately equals 2.7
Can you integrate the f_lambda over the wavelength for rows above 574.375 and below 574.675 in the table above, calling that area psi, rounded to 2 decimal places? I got 0.66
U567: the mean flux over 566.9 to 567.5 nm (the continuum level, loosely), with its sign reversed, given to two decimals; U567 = -2.15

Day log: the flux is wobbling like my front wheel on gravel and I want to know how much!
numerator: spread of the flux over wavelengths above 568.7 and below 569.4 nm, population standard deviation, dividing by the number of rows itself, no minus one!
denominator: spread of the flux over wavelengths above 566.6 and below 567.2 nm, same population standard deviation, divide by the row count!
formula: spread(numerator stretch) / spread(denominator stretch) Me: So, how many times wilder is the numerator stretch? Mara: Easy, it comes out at 1.0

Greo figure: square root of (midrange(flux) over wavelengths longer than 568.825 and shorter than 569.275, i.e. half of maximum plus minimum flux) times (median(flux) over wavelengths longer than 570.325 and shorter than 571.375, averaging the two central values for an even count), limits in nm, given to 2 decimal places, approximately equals 2.08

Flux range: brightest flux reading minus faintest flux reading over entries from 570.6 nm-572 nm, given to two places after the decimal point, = 0.38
